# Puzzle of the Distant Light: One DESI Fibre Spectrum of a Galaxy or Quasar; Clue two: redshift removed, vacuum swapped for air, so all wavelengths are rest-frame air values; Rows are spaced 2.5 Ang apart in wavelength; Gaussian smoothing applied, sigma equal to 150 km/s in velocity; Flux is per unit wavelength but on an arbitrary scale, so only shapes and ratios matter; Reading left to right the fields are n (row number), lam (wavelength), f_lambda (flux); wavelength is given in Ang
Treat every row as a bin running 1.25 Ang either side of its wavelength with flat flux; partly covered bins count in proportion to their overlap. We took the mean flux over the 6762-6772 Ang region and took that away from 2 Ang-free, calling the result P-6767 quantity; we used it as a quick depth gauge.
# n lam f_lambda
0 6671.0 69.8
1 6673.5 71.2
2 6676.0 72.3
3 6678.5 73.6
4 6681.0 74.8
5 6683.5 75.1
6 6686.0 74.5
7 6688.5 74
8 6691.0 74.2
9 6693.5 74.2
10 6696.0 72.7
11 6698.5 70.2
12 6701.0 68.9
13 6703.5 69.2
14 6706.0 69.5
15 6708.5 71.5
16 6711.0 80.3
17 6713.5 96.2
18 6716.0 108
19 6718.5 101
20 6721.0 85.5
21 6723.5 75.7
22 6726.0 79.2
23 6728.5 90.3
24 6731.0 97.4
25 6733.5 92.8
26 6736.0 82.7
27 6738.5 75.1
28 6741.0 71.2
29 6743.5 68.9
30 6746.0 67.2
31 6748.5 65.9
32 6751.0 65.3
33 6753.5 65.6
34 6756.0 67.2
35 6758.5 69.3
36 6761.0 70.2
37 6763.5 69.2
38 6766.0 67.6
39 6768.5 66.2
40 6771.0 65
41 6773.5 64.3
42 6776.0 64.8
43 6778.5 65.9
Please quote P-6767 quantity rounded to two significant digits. -65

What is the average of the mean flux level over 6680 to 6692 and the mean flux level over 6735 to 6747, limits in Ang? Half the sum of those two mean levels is 74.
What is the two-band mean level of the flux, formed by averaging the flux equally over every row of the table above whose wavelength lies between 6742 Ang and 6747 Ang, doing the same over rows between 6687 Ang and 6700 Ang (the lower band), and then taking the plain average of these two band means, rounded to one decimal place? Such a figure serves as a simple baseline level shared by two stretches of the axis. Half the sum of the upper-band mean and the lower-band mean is 70.6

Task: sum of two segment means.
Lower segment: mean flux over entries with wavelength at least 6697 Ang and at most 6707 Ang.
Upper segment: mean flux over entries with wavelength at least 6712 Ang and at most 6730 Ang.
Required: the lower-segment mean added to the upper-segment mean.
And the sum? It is 160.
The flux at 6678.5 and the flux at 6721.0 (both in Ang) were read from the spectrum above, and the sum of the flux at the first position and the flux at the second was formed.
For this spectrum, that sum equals 159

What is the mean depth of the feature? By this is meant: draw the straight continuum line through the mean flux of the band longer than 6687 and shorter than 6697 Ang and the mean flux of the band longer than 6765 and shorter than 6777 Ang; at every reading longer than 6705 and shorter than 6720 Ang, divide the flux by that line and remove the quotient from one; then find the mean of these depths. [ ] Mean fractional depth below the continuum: -0.23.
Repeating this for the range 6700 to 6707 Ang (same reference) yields 0.05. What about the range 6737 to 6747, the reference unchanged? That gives -0.03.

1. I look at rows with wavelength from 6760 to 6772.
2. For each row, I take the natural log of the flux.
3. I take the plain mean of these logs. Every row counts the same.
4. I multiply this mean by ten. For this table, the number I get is 42.1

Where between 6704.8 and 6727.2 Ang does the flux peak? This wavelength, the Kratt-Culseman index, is 6716.0 Ang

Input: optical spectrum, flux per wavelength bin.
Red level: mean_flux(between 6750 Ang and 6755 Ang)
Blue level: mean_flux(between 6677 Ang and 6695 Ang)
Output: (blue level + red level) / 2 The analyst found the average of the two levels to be 70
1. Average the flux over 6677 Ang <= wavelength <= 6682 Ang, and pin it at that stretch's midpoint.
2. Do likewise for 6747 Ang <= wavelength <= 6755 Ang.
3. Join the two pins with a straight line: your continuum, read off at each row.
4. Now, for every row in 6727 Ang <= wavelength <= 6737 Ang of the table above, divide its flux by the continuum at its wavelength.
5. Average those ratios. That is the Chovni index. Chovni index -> 1.34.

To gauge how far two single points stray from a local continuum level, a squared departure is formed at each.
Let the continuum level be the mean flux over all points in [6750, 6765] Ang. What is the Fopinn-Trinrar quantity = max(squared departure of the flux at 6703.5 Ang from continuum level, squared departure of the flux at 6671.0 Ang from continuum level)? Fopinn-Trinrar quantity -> 4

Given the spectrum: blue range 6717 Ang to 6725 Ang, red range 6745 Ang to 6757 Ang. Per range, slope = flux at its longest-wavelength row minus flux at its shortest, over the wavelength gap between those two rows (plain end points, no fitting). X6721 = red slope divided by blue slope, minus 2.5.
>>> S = -2.50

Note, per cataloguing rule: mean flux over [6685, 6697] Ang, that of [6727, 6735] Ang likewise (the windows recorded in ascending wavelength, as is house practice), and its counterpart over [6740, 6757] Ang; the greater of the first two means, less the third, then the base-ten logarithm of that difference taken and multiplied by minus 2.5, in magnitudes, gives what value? -3.5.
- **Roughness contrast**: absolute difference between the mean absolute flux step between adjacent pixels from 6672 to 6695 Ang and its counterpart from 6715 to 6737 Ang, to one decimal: 7.9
